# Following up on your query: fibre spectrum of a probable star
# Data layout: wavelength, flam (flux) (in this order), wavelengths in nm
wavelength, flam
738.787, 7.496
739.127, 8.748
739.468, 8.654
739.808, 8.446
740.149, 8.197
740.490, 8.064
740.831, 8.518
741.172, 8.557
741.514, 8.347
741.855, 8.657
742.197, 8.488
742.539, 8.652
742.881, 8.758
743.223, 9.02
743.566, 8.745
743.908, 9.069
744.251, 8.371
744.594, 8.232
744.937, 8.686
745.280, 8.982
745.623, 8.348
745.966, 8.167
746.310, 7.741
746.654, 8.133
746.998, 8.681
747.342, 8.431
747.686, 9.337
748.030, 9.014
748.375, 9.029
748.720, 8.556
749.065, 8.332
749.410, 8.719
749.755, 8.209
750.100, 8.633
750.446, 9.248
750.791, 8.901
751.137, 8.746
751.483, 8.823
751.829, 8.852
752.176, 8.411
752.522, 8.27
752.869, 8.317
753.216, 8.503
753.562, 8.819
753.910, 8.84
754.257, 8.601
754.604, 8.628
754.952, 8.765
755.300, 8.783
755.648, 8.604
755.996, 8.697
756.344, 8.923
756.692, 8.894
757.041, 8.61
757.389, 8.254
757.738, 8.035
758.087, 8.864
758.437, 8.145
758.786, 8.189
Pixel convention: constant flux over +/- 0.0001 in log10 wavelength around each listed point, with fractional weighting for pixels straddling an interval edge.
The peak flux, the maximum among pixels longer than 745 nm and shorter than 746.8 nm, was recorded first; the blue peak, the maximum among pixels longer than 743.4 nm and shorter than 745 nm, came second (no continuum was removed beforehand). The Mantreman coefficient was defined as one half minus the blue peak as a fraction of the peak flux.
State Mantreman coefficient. -0.51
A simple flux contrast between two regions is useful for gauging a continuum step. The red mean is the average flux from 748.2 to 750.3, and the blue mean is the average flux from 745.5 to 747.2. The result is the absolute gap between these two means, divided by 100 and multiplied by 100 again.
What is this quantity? 0.37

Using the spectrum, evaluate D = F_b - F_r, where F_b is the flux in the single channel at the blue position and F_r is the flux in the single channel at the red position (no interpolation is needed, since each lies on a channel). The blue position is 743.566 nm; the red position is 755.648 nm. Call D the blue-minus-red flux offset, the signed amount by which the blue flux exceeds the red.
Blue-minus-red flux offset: 0.14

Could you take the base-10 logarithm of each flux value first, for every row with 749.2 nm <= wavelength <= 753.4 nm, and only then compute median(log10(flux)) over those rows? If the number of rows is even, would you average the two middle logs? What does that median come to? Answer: 0.938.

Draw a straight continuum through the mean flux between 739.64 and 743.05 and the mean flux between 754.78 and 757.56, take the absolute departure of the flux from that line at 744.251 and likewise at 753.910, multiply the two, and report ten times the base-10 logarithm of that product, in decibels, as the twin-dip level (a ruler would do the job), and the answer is -16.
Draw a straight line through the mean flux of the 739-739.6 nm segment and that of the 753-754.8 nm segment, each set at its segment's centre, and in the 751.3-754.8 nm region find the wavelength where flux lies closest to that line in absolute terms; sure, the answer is 754.604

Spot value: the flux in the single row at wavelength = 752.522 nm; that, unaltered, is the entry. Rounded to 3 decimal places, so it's 8.270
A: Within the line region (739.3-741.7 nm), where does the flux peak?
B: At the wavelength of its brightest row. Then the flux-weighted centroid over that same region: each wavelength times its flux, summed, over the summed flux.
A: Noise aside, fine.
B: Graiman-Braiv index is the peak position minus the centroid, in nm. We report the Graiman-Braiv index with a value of -1.02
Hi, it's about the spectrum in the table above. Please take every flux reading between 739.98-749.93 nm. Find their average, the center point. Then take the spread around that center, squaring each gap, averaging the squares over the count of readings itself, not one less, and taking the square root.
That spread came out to 0.35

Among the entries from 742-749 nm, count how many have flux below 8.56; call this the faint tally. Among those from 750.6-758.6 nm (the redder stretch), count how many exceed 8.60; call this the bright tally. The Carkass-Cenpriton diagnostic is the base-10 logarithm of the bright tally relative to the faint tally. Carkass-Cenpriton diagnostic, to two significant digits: 0.25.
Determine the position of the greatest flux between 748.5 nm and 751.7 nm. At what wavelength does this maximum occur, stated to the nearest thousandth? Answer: 750.446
